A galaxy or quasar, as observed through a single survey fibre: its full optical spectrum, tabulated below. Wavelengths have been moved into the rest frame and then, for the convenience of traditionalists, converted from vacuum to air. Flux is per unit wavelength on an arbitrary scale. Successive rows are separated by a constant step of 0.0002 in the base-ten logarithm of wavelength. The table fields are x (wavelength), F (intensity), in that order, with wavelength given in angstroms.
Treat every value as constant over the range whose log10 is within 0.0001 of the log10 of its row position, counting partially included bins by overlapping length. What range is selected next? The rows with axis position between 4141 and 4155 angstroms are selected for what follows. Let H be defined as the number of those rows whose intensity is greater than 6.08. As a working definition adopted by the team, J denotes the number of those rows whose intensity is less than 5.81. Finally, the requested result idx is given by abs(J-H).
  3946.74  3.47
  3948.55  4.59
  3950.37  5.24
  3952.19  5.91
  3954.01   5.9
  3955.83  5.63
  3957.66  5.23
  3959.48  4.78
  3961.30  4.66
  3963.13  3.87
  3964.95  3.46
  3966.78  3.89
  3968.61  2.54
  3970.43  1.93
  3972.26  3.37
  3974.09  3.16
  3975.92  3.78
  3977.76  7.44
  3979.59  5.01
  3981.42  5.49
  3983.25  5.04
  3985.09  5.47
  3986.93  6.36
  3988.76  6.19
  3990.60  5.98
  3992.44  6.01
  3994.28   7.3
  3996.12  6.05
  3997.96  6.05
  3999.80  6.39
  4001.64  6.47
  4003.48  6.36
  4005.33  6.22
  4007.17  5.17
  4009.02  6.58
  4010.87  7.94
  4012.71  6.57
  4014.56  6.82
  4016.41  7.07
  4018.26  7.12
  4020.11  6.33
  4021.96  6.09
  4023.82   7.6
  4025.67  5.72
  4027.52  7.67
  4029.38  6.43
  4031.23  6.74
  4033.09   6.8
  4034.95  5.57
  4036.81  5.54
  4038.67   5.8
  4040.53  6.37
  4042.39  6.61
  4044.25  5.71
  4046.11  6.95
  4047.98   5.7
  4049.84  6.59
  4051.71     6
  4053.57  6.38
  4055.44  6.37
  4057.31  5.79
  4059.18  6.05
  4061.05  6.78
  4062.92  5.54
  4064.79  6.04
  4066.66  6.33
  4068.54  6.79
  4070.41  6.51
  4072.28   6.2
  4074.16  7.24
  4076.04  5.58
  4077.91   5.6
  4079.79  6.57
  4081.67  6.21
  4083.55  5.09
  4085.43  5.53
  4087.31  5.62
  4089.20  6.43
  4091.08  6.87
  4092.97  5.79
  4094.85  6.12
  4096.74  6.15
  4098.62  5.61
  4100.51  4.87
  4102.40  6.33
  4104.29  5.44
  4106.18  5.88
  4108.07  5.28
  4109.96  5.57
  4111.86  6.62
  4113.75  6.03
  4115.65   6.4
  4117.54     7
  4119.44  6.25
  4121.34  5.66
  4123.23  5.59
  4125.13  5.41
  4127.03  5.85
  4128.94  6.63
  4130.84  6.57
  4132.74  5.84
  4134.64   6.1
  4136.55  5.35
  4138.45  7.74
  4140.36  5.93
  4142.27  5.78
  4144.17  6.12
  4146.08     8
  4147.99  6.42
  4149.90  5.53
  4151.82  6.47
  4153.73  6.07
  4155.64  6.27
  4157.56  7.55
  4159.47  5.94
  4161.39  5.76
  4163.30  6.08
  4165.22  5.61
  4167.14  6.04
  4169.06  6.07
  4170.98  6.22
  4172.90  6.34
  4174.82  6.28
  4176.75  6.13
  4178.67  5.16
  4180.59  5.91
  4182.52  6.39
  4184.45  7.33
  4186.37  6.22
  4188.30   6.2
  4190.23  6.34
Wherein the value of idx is 2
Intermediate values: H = 4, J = 2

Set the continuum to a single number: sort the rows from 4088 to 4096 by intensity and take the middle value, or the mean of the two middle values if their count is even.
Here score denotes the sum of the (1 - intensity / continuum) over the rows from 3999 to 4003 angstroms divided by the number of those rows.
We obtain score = -0.02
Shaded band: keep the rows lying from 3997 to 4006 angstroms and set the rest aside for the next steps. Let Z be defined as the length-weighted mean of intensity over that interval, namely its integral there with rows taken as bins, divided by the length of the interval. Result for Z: 6.3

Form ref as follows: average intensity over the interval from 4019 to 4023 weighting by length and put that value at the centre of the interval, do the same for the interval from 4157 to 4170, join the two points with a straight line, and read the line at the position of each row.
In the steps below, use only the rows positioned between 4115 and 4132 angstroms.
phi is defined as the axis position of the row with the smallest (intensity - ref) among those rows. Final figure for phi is 4125.13 angstroms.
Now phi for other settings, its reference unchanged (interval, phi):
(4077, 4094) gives 4083.55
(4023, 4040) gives 4036.81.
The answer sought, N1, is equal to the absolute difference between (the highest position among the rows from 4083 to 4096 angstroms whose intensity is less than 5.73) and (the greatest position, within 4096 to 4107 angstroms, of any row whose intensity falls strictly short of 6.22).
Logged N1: 18.9 angstroms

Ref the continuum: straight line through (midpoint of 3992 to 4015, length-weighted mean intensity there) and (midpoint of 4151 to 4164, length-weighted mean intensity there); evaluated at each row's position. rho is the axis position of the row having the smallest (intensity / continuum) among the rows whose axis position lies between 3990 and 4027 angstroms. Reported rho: 4007.17 angstroms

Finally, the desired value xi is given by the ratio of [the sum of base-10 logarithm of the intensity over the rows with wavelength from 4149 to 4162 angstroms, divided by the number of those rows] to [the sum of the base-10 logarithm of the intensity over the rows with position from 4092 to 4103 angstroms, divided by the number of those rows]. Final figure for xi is 1.04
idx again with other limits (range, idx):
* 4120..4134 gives 1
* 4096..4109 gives 2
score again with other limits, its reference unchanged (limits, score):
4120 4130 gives 0.07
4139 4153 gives -0.01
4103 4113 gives 0.08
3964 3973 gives 0.52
